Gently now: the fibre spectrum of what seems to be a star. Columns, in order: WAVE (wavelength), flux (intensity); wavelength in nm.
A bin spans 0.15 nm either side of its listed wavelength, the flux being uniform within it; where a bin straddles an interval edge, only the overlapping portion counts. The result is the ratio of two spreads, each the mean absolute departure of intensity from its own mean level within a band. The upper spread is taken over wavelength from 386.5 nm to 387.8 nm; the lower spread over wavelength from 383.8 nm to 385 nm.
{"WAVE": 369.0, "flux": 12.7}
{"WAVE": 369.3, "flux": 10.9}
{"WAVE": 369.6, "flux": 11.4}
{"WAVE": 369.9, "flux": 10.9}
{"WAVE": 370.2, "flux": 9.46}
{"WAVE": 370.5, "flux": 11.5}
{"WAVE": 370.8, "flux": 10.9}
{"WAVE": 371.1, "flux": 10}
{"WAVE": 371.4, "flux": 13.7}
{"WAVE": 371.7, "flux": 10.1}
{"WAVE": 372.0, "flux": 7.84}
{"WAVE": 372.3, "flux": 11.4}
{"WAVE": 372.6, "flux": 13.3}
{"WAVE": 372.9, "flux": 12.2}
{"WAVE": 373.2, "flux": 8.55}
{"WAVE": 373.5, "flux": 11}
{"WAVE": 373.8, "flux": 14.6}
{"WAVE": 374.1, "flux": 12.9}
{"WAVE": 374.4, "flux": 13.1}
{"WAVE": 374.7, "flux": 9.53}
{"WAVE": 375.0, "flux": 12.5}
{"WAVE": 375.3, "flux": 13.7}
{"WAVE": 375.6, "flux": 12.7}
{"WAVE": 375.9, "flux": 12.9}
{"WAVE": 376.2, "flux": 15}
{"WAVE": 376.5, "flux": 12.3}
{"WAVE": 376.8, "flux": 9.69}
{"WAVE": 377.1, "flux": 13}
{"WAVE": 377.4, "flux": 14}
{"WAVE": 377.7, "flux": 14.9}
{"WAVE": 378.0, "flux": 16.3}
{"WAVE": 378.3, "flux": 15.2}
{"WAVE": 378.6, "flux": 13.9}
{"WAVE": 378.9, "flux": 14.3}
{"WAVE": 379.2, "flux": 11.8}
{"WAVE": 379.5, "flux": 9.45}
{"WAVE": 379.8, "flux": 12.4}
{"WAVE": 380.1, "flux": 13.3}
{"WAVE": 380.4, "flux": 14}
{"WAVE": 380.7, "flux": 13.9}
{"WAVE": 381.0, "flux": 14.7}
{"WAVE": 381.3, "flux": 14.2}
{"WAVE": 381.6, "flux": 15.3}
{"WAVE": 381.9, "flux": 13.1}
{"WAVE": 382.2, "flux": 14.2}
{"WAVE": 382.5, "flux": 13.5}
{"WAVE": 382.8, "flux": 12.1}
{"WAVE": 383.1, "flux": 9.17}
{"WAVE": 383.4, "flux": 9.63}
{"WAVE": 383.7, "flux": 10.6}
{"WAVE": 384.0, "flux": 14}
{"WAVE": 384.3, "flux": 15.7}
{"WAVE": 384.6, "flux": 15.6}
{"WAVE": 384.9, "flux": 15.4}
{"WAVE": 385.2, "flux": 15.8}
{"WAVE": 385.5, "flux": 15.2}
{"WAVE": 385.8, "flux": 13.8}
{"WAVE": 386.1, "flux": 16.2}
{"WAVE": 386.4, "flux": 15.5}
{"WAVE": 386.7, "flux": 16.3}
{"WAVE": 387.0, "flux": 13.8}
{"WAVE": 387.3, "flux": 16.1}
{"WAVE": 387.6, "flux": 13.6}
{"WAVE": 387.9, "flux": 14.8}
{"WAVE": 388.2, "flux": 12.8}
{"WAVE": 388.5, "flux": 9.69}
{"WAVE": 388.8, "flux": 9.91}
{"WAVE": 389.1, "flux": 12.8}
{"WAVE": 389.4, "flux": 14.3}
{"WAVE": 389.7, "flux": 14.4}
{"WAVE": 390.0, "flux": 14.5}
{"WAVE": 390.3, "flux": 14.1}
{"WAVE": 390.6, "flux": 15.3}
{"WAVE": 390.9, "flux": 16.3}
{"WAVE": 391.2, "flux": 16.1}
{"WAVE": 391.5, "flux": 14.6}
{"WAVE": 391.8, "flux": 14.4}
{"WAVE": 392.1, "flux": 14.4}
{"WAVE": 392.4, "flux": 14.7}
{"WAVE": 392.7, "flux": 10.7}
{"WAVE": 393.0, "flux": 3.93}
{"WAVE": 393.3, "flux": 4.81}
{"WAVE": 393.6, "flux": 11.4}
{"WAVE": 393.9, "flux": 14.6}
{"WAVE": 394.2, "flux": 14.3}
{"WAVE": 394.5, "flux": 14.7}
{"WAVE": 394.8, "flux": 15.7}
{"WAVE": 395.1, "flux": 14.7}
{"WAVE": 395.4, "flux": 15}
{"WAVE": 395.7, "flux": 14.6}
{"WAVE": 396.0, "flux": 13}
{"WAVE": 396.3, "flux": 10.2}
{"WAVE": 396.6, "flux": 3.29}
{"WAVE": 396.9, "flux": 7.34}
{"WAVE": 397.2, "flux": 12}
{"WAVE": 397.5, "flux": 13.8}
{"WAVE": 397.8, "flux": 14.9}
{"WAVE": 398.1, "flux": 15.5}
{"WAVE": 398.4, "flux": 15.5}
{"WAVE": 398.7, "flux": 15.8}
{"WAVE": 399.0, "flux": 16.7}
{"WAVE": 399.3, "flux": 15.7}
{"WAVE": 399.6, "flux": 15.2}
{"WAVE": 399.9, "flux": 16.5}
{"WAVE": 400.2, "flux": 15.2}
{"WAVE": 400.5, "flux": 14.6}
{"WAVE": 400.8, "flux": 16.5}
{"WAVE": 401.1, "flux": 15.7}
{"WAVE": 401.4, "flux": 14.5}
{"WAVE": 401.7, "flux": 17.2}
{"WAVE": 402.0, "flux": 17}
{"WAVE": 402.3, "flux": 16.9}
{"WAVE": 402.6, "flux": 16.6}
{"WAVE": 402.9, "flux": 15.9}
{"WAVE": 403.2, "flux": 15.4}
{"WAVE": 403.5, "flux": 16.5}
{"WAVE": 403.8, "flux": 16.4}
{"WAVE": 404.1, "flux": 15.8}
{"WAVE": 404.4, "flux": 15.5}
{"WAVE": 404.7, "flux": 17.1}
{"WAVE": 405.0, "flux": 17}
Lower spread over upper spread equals 0.47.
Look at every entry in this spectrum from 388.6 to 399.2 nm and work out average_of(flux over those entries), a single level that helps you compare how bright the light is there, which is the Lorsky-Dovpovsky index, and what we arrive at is 13.1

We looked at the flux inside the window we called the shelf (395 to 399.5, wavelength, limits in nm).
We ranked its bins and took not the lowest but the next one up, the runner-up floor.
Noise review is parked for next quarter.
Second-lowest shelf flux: 7.34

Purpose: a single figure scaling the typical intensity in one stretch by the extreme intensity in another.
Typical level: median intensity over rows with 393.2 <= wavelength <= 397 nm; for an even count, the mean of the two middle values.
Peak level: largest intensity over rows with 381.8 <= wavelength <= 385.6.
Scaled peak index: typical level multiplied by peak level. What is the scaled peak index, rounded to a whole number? 226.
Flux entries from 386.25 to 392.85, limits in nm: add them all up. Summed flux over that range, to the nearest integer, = 309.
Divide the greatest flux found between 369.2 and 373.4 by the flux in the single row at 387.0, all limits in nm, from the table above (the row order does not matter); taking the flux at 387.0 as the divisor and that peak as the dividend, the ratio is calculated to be 0.99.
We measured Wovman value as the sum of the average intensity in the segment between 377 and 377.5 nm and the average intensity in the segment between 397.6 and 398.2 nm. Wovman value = 29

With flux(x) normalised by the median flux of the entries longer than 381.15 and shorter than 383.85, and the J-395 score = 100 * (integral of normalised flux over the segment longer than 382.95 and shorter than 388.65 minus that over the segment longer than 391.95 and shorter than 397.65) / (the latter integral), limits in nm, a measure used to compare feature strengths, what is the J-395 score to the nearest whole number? 18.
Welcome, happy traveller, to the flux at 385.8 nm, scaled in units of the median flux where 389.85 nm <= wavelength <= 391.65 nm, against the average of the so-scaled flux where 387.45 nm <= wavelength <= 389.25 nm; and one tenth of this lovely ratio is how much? 0.11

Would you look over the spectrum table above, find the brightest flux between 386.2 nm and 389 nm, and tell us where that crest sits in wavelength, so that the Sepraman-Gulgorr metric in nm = 386.7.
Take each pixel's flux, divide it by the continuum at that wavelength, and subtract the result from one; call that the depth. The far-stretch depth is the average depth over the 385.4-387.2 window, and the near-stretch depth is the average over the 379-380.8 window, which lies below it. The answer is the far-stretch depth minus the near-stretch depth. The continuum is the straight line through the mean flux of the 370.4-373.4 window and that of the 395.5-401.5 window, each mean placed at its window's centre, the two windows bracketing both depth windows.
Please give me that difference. -0.16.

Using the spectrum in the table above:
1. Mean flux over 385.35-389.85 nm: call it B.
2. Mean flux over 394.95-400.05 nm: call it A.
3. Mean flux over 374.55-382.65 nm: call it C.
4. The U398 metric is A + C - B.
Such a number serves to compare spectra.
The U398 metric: 12.9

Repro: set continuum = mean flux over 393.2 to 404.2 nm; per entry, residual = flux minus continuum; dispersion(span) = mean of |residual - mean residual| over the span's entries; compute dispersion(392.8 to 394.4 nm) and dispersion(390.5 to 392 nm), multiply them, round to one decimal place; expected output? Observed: 3.0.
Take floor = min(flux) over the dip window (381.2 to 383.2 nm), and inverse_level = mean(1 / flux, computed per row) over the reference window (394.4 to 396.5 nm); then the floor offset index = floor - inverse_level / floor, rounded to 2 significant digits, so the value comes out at 9.2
